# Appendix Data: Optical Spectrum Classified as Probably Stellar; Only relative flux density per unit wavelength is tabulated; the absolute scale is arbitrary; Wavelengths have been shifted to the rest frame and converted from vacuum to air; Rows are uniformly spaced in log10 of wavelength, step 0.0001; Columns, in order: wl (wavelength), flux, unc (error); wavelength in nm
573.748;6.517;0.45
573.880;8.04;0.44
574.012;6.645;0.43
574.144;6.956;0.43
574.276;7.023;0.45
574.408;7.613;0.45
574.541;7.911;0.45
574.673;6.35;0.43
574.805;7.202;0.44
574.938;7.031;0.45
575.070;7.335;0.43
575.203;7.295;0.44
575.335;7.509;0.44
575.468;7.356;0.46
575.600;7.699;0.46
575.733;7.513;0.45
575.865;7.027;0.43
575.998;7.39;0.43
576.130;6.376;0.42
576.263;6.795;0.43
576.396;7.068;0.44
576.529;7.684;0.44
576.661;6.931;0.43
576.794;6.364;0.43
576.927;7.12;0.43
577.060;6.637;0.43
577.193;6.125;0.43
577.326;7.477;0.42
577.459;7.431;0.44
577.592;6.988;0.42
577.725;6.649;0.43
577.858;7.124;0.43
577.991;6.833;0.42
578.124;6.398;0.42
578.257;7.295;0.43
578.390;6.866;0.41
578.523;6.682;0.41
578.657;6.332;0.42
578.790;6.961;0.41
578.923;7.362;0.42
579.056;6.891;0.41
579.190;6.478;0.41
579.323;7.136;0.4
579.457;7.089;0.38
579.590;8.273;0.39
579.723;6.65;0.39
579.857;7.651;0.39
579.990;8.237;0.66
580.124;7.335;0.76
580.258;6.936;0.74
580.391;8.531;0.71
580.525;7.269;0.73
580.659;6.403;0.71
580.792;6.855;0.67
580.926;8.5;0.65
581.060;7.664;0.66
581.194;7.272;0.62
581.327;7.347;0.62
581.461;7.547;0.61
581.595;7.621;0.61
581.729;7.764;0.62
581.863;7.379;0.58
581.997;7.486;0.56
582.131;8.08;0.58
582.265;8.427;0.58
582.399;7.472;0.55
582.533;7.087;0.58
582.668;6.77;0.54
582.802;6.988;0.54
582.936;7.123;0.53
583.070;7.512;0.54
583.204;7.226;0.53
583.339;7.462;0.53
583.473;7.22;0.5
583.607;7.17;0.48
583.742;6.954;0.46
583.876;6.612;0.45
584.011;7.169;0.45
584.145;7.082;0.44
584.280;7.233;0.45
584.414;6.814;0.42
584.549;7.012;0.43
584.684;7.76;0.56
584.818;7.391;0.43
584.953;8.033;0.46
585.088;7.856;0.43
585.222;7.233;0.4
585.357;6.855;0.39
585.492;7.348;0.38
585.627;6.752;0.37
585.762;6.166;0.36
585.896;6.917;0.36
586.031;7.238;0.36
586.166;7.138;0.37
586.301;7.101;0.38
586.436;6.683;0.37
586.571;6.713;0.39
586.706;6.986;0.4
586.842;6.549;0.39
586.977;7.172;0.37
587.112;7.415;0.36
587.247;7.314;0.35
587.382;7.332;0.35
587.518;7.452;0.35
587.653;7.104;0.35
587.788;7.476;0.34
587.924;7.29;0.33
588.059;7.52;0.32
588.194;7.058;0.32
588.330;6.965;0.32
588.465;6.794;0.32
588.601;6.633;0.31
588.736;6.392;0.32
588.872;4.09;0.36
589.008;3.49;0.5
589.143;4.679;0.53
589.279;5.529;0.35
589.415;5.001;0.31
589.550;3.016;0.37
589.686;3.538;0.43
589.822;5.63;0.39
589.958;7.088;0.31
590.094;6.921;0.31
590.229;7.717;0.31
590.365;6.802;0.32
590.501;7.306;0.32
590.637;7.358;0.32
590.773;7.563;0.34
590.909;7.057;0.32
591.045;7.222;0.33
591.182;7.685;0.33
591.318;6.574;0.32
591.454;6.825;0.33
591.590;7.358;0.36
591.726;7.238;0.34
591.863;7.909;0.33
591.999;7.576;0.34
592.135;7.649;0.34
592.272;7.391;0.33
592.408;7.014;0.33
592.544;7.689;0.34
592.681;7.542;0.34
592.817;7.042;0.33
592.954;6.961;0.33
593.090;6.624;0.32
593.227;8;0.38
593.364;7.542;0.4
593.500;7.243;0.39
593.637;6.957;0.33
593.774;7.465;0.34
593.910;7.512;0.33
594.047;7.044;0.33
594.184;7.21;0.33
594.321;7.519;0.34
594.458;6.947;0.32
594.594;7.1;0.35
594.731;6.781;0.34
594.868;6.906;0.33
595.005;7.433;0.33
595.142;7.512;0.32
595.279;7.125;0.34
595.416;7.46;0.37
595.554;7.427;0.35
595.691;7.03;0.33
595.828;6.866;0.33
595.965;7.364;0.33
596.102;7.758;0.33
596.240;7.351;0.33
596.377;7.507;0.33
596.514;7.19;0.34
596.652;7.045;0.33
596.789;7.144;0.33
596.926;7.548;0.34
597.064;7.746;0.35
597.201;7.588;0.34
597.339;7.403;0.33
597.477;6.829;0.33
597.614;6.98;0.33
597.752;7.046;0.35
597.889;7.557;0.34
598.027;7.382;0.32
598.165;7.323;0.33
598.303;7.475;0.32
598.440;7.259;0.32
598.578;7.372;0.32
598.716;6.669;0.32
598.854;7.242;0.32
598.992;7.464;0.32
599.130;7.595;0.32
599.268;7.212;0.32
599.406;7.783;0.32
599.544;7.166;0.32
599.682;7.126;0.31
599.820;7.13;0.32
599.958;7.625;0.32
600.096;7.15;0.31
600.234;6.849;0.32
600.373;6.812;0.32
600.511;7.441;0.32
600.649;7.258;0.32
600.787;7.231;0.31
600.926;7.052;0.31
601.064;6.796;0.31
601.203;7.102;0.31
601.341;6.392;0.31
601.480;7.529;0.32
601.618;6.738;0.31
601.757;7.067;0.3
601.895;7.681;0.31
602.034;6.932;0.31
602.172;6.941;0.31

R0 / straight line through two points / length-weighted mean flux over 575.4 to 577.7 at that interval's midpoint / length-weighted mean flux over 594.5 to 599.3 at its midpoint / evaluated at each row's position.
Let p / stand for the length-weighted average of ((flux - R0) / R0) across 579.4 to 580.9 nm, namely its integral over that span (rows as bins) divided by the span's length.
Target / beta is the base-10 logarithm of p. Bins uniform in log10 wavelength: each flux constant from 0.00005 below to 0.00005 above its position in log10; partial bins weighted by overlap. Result -1.34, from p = 0.046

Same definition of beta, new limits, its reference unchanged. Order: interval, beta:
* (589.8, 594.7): -2.61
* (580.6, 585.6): -1.51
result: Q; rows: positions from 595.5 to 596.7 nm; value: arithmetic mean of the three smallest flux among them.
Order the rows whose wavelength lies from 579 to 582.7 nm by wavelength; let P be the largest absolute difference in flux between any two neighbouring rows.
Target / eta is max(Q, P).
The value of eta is 6.98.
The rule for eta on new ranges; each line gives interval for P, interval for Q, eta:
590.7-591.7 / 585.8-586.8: 6.77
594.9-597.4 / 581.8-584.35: 6.78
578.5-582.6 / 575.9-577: 6.51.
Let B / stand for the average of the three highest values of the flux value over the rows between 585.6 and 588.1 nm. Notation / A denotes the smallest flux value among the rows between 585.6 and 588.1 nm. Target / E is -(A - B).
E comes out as 1.3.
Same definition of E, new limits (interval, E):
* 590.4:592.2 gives 1.2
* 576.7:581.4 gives 2.3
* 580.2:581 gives 1.7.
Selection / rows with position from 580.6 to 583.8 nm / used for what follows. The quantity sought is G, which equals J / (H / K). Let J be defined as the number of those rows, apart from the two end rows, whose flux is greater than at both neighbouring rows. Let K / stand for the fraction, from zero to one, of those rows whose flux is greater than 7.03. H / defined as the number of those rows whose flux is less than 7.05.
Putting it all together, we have 0.8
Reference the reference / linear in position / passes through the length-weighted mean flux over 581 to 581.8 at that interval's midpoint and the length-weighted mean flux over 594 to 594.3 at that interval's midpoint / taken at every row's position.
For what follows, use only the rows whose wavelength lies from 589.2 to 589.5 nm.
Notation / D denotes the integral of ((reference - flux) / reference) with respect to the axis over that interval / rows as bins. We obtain 0.091 nm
